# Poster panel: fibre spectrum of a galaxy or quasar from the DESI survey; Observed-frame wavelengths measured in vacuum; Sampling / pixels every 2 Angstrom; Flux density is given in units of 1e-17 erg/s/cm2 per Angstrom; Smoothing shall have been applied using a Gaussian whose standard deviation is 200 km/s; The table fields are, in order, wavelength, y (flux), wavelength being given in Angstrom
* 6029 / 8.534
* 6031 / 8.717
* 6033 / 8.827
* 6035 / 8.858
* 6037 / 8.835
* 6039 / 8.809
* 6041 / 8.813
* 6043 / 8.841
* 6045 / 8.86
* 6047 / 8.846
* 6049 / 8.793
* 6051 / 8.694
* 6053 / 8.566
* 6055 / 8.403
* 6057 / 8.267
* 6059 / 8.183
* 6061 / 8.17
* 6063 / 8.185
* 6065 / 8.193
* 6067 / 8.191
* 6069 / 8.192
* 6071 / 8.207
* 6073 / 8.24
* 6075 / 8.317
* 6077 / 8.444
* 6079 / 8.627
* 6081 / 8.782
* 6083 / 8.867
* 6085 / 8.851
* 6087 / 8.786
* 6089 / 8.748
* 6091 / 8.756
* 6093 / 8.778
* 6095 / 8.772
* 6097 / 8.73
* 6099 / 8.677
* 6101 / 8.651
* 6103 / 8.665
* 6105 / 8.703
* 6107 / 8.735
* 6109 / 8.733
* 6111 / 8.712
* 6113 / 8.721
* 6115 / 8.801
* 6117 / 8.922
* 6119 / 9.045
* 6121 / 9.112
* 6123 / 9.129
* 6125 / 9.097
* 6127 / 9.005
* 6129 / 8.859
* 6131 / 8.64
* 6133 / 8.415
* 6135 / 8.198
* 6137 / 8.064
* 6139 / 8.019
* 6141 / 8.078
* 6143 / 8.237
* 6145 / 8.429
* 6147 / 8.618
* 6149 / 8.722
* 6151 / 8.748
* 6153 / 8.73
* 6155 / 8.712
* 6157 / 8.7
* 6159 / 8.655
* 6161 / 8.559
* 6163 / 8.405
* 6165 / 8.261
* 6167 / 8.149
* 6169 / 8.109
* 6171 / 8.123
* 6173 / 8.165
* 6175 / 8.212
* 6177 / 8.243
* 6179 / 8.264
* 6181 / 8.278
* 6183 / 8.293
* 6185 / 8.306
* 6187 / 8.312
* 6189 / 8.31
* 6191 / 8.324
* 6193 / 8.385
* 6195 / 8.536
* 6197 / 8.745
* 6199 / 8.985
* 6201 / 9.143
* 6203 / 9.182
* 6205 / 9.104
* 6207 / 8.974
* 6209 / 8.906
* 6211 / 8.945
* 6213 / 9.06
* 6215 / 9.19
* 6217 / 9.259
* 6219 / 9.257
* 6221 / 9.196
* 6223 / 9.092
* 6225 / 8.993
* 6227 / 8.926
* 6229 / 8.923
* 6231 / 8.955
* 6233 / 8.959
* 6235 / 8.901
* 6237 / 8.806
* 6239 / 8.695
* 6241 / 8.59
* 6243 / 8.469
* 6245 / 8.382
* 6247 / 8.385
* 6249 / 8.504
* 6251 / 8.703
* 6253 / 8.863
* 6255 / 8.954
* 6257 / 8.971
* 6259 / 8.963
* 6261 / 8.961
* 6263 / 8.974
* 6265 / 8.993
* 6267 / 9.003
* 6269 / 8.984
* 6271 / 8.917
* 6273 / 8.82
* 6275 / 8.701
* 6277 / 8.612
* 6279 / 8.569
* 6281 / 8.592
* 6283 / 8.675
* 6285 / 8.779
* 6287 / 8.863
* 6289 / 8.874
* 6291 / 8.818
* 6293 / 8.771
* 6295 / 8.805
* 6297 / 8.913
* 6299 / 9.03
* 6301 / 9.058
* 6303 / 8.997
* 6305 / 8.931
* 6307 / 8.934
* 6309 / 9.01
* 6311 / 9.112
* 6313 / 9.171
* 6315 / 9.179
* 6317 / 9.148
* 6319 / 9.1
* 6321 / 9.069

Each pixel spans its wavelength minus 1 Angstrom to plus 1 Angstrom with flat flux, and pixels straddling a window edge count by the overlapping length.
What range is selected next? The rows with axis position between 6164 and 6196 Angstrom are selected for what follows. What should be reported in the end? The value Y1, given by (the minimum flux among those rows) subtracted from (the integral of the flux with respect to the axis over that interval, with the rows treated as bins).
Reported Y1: 256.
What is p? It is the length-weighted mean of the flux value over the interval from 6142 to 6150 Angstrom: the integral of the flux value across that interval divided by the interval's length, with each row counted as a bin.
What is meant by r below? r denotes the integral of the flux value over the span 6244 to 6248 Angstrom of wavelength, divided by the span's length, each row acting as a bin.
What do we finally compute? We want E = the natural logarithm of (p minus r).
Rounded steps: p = 8.50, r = 8.38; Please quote -2.1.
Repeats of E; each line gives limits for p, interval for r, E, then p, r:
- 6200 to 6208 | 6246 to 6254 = -0.7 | 9.10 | 8.61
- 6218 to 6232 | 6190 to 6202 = -1.0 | 9.05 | 8.69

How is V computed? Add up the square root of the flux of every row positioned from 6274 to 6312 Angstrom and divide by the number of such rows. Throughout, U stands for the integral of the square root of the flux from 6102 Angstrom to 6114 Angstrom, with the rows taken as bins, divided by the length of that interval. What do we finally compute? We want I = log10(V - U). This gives -1.65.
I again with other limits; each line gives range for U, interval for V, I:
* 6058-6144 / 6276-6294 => -1.61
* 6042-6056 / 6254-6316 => -1.50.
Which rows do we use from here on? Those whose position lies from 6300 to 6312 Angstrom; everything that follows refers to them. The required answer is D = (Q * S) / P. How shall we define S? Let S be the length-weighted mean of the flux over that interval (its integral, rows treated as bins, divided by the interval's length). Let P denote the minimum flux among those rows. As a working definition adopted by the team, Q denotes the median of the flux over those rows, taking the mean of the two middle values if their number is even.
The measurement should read 9.08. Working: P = 8.931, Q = 9.00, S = 9.0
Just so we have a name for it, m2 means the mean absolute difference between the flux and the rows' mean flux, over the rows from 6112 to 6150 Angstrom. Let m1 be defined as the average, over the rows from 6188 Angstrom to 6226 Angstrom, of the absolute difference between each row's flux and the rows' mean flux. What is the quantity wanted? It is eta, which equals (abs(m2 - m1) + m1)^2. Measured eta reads 0.10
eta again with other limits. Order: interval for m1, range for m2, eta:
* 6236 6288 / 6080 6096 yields 0.10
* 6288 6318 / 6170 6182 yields 0.03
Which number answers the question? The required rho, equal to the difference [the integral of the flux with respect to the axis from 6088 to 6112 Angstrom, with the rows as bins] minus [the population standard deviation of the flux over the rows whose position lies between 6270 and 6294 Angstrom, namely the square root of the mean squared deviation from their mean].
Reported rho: 209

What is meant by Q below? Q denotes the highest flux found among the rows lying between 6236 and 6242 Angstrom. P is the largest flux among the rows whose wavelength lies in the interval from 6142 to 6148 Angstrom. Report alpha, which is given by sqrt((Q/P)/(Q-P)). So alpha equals 2.3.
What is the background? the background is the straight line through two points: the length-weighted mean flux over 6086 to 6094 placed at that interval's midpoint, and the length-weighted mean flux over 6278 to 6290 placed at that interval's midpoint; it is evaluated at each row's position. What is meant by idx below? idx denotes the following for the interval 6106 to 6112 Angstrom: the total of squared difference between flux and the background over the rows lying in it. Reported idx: 0.00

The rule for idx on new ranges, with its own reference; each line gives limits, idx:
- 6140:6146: 0.84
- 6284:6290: 0.04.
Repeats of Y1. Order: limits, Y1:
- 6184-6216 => 273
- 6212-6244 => 278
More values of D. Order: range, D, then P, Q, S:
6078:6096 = 8.93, 8.627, 8.78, 8.8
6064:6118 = 9.18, 8.191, 8.72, 8.6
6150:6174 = 8.83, 8.109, 8.48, 8.4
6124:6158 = 9.21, 8.019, 8.64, 8.5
